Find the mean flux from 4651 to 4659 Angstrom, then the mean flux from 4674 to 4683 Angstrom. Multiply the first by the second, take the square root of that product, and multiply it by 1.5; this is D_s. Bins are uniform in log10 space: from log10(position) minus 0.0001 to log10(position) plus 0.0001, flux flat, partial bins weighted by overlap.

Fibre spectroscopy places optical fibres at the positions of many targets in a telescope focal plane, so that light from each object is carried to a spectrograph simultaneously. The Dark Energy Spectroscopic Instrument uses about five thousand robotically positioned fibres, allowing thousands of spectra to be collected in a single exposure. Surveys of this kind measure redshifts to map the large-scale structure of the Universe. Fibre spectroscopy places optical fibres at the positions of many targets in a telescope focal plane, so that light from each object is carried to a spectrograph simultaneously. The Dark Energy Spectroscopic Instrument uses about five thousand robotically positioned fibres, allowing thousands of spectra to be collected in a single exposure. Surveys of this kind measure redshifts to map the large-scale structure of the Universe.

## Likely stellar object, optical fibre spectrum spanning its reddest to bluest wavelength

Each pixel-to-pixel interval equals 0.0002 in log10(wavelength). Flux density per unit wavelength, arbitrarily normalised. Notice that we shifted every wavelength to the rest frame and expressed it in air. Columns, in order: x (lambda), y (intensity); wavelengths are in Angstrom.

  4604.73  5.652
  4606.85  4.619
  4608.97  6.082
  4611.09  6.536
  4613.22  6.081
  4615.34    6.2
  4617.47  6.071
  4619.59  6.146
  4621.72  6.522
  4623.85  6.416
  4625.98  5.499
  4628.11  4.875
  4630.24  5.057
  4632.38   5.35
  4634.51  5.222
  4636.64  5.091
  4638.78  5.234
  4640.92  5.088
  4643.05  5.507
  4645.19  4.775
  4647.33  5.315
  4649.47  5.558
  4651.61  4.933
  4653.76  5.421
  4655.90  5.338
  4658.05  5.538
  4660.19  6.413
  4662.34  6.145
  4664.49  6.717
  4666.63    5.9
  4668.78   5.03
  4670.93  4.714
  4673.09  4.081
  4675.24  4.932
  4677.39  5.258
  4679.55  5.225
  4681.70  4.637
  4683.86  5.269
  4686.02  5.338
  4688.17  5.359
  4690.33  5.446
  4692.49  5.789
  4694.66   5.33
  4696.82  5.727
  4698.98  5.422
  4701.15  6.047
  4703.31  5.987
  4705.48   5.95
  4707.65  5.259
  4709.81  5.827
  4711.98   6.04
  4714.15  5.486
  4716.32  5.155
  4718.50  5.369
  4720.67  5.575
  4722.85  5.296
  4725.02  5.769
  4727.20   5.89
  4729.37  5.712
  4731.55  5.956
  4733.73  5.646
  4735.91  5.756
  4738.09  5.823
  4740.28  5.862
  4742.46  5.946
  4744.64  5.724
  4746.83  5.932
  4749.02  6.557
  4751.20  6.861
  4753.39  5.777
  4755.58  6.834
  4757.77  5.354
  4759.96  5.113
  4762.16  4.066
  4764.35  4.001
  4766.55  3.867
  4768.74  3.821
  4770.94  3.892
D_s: 7.74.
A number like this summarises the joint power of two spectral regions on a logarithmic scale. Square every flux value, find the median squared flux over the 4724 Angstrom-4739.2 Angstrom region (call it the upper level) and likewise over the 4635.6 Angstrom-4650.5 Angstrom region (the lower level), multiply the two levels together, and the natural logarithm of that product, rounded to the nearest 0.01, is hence 6.82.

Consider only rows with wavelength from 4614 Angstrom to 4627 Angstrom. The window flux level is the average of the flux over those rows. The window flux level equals 6.1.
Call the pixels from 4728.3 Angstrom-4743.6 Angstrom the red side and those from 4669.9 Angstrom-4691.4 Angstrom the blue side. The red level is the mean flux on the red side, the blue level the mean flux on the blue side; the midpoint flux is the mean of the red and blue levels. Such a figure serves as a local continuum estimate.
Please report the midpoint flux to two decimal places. 5.42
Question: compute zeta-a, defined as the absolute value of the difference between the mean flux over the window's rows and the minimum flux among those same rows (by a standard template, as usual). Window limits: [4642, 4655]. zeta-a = 0.48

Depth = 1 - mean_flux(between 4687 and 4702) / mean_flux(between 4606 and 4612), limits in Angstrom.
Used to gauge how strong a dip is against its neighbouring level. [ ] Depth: 0.03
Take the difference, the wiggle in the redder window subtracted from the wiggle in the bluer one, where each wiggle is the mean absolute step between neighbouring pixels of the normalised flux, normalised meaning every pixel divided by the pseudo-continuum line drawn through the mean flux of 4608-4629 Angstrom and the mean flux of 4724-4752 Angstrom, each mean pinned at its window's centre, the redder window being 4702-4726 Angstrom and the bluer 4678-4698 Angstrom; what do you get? -0.005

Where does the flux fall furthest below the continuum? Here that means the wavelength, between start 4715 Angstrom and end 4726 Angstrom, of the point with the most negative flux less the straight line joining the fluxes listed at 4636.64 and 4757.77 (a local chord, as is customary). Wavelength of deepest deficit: 4716.32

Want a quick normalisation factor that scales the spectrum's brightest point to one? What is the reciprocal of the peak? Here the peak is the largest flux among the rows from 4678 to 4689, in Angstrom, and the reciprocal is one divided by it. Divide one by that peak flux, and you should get 0.187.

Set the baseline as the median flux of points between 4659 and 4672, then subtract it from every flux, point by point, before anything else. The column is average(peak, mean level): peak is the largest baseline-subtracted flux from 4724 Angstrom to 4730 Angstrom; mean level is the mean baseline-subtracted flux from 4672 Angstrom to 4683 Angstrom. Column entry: -0.66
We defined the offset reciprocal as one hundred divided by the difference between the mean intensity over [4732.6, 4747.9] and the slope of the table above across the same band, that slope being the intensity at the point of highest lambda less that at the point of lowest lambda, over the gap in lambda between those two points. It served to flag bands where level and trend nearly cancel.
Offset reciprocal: 17.3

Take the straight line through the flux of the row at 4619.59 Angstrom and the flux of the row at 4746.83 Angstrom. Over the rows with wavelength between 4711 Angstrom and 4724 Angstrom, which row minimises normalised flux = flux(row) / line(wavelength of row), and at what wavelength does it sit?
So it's 4716.32 Angstrom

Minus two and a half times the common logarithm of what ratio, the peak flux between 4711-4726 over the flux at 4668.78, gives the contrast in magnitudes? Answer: -0.20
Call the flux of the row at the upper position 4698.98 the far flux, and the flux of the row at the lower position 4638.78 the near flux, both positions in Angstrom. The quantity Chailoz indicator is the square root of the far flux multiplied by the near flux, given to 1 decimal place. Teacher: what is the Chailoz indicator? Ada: 5.3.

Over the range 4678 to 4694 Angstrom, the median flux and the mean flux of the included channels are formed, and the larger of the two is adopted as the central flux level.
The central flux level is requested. 5.34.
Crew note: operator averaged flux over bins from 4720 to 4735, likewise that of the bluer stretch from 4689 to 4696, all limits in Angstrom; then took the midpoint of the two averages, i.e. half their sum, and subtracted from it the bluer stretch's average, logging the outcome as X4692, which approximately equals 0.09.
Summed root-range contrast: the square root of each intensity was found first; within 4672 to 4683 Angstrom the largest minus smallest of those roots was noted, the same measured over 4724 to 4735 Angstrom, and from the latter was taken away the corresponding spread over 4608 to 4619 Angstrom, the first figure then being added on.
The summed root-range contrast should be 0.24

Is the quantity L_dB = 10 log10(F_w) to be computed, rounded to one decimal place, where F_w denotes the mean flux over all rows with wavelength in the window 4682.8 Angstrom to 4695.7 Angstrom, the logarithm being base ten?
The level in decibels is 7.3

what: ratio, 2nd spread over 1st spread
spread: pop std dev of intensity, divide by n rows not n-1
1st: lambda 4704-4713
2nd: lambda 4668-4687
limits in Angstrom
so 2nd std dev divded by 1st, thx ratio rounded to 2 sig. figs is 1.3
